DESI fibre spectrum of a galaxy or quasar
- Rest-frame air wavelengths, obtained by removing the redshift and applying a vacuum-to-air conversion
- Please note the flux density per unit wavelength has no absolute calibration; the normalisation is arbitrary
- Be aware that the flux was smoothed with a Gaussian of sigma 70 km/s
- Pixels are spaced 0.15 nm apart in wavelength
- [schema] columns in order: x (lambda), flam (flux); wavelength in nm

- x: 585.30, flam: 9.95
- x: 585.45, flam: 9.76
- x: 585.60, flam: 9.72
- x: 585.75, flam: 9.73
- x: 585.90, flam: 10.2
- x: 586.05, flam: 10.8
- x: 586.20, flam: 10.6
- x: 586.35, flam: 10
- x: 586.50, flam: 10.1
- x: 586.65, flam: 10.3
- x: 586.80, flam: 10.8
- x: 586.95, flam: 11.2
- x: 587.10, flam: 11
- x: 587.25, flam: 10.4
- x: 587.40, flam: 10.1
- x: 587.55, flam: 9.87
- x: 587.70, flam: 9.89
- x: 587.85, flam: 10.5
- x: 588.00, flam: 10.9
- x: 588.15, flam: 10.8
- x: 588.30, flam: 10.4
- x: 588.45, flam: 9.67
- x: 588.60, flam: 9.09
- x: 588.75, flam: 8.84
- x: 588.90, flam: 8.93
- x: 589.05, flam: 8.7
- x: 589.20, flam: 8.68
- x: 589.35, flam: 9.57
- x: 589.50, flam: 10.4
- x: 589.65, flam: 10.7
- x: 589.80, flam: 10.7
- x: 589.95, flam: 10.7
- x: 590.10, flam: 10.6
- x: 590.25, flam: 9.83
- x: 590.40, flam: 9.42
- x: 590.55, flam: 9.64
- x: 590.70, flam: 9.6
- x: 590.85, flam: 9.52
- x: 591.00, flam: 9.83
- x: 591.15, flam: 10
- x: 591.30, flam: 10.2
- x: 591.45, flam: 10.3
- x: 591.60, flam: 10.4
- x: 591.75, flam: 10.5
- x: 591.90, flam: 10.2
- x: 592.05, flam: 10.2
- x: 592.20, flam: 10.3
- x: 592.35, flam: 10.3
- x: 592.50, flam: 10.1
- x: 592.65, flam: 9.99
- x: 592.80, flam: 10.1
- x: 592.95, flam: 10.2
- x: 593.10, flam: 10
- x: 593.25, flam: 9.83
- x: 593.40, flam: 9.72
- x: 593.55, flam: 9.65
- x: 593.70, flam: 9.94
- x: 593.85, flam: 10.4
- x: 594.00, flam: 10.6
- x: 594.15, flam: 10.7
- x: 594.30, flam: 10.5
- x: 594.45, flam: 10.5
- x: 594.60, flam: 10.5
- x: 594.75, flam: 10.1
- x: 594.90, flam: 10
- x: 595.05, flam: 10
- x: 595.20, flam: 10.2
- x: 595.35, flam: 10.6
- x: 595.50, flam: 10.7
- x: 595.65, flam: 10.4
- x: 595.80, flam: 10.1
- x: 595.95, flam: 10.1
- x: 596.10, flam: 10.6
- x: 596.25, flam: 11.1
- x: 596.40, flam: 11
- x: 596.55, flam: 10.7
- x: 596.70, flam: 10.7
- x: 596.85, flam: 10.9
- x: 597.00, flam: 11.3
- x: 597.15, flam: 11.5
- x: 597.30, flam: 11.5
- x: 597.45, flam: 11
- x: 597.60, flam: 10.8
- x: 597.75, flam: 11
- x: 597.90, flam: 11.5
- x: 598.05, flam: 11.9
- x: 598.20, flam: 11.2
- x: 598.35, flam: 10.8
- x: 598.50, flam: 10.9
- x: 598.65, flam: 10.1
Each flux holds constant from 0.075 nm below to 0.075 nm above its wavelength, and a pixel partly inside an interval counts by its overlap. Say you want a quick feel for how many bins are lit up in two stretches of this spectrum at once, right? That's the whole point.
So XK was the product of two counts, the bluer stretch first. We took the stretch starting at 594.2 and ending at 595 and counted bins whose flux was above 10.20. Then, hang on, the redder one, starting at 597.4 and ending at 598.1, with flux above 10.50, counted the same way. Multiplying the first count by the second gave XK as 15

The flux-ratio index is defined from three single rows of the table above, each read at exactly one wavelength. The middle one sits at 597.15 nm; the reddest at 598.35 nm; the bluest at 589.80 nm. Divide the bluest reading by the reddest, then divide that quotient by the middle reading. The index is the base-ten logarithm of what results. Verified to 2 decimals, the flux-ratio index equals -1.06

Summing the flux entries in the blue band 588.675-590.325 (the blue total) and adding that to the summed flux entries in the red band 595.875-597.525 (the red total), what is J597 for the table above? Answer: 228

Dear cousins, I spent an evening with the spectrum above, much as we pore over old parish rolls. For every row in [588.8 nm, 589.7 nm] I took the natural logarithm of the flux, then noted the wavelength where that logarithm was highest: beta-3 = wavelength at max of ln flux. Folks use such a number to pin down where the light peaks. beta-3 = 589.65 nm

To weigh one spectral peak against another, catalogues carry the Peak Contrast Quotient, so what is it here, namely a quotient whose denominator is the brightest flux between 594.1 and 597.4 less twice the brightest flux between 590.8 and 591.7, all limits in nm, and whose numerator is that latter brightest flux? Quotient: -1.12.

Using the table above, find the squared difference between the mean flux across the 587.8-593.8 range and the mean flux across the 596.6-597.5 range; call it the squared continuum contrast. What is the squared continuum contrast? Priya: 1.4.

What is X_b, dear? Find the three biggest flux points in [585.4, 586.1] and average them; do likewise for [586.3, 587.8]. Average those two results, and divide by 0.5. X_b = 21.3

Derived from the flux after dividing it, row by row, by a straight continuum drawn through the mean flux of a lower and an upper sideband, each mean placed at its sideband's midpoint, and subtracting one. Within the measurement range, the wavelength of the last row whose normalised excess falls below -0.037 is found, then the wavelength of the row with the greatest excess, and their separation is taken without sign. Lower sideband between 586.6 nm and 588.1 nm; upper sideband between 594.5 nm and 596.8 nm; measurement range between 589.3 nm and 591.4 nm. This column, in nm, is 1.20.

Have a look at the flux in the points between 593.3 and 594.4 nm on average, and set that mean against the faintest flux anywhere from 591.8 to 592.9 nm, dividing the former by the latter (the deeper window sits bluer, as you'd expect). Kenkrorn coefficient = 1.02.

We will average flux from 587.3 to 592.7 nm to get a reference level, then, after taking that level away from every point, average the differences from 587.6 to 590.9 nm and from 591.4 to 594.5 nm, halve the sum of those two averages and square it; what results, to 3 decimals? 0.003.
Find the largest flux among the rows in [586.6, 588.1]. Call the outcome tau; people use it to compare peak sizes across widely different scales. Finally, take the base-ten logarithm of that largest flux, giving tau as 1.049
